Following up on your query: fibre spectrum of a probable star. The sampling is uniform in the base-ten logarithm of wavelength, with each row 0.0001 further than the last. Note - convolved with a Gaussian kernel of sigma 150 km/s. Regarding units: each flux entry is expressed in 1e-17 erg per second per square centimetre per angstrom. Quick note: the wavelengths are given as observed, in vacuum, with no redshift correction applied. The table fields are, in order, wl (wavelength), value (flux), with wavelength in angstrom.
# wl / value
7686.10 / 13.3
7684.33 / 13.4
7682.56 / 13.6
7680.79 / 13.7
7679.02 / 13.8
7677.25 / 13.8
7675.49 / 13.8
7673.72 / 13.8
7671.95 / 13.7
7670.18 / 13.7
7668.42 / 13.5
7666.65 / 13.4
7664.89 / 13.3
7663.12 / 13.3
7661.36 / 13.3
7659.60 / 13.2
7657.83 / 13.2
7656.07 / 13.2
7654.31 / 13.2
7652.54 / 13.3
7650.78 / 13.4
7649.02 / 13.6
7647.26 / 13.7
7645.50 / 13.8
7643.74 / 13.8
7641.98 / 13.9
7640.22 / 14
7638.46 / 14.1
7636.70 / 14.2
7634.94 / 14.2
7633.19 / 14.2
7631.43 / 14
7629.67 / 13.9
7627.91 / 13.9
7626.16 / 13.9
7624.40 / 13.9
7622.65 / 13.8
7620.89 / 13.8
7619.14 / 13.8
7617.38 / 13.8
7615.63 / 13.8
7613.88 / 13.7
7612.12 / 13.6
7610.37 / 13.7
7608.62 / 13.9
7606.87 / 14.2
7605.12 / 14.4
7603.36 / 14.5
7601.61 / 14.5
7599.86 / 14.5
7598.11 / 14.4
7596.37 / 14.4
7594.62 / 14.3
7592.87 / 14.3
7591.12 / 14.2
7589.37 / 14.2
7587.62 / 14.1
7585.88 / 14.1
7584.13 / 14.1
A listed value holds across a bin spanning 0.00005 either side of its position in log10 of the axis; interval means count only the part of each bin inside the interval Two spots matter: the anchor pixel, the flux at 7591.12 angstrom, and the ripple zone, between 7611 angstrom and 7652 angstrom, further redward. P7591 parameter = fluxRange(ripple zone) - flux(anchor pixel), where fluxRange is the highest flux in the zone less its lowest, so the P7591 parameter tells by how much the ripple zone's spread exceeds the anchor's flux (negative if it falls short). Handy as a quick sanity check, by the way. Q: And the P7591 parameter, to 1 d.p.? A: -13.4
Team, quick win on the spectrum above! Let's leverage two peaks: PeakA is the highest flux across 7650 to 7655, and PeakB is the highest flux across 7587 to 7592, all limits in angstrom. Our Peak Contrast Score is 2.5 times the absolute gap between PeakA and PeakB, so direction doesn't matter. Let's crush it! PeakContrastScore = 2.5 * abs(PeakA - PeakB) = 2.0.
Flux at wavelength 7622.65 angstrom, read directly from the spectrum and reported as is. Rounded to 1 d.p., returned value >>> 13.8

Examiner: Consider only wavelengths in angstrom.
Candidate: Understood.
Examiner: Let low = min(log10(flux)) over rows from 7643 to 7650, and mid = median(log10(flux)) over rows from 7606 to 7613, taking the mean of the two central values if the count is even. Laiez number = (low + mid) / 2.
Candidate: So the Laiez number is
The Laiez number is 1.137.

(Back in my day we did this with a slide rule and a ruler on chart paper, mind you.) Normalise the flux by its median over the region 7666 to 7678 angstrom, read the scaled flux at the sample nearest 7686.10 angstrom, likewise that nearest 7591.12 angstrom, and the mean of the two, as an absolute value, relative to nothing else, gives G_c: 1.00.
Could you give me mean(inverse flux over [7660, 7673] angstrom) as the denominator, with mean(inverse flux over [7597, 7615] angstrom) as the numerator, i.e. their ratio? 0.952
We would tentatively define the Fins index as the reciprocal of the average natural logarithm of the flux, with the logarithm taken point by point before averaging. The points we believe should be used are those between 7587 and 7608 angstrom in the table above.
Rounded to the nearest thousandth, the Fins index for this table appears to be 0.376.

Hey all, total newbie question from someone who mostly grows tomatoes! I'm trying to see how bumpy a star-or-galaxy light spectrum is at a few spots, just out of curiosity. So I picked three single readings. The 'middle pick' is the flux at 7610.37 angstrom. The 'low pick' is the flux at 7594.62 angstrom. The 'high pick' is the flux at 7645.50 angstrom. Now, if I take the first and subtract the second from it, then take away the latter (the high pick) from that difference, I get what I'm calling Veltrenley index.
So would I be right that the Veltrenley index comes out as -14.40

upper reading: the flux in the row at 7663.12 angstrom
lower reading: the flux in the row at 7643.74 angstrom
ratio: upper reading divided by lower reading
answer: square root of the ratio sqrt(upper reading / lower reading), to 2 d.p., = 0.98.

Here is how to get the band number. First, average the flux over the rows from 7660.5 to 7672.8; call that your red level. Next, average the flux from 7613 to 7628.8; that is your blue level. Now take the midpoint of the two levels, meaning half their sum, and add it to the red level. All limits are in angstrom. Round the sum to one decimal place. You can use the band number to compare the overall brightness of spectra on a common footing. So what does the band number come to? 27.1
